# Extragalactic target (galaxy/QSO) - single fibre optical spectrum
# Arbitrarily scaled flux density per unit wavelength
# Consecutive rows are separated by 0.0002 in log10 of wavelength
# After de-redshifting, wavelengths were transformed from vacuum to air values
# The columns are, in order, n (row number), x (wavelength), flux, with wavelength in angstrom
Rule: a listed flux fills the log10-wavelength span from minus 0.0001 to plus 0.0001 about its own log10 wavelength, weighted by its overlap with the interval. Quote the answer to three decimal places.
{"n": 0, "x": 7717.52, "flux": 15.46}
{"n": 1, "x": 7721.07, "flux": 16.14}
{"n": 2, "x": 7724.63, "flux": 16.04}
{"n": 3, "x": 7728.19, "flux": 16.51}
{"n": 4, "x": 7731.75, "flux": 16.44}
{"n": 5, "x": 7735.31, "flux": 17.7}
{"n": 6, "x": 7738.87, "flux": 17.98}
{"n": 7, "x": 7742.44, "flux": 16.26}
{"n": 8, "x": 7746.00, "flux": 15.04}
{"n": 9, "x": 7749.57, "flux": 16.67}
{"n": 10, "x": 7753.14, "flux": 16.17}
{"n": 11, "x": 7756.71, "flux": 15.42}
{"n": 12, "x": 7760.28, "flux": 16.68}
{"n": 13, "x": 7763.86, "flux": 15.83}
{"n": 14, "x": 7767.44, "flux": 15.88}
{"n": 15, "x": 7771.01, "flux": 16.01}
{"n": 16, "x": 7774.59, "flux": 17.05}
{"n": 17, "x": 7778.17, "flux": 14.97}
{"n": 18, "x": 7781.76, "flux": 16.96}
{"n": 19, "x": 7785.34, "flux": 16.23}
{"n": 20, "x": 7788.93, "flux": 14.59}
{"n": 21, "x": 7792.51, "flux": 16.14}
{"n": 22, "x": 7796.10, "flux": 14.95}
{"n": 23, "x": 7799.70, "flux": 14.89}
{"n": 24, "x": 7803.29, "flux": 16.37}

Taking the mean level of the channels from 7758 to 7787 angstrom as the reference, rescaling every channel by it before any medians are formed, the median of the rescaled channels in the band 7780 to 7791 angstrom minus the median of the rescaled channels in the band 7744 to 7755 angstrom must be 0.004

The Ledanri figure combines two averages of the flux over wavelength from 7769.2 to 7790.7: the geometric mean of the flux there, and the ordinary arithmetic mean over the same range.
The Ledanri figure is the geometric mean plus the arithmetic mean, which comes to 31.9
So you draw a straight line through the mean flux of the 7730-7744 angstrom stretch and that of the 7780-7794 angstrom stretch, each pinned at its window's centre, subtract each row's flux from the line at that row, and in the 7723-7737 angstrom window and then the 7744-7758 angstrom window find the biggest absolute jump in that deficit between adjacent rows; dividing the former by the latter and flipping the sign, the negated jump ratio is -0.78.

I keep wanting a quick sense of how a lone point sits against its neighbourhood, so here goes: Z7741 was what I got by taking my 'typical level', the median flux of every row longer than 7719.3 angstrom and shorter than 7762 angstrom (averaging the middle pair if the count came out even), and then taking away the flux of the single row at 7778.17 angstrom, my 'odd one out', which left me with 1.4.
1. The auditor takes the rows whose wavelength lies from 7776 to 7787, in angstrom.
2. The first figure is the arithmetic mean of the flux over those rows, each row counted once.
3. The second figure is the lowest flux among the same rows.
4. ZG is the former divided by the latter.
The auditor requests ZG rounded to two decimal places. 1.07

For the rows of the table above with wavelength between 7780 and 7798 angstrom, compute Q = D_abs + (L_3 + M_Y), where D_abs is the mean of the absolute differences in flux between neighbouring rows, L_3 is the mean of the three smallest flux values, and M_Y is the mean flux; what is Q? 32.3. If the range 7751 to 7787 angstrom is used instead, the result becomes 32.5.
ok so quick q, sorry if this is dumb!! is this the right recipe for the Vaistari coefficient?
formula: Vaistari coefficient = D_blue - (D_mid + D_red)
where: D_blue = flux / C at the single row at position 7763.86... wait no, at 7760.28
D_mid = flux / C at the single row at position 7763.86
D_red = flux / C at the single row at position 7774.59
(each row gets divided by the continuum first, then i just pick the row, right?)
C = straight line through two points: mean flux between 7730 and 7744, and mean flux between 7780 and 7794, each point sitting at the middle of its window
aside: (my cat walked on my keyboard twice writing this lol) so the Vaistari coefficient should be -1.00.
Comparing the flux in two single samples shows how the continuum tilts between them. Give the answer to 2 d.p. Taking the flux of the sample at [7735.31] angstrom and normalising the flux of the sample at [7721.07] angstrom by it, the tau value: 0.91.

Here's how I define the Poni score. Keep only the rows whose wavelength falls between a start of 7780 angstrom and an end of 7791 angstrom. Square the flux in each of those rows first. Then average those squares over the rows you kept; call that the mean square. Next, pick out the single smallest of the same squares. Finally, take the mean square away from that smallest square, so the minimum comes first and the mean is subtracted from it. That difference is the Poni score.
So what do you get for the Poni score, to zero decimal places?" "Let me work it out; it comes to -42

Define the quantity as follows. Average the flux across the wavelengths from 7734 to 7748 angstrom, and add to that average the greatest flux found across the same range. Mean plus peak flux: 34.7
